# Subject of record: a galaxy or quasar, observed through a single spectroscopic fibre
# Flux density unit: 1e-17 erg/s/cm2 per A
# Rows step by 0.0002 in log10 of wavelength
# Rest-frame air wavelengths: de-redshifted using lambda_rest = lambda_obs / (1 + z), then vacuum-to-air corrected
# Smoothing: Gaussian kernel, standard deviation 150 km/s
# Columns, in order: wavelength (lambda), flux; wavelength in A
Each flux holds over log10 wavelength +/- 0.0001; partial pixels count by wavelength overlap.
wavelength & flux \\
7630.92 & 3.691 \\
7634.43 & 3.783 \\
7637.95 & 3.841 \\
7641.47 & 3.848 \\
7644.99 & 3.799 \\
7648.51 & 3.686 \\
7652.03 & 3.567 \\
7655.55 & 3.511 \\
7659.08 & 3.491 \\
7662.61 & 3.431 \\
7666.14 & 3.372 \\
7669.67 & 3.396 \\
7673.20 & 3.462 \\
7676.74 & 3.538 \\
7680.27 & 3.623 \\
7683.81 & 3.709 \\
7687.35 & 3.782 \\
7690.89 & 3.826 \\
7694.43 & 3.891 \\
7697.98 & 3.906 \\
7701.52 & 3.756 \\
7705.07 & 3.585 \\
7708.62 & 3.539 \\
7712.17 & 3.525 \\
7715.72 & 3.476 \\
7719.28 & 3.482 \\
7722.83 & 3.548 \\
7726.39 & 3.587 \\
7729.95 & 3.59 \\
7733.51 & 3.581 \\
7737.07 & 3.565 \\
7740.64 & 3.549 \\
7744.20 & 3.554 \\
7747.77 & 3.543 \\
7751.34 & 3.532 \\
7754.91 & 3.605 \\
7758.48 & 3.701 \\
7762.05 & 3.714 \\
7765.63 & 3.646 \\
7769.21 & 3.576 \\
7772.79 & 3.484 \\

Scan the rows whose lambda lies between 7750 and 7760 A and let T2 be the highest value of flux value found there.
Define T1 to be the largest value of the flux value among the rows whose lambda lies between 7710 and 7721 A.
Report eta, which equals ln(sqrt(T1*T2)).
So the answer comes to 1.28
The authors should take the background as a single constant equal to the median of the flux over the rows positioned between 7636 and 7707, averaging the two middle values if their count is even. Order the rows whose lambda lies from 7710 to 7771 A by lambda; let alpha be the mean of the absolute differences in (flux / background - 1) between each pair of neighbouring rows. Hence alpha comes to 0.009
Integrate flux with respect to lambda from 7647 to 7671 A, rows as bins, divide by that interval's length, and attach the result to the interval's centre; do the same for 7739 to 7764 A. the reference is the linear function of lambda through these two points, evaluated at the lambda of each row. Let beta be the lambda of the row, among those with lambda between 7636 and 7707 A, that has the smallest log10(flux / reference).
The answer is 7666.14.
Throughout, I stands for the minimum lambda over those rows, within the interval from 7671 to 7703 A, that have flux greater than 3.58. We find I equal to 7680.27 A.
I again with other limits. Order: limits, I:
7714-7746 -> 7726.39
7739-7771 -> 7754.91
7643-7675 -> 7644.99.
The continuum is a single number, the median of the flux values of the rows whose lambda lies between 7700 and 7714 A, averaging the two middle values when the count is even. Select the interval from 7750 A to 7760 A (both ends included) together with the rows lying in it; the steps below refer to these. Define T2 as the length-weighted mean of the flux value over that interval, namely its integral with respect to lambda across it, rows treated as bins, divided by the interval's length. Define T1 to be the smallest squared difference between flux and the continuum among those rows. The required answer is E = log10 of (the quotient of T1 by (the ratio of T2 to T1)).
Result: -6.6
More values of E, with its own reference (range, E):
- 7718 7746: -10.6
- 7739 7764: -8.9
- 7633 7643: -3.2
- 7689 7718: -7.1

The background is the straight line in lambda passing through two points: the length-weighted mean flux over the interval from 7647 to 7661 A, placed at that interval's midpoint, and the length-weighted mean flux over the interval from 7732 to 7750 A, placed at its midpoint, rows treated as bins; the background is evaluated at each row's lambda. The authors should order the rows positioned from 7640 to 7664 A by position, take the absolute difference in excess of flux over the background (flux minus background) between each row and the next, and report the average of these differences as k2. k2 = 0.069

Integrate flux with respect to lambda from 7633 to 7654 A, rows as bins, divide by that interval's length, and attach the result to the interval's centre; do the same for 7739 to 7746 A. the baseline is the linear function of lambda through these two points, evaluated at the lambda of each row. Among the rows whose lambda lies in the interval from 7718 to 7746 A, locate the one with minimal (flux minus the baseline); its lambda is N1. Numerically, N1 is 7719.28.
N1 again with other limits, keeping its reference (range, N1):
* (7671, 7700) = 7673.20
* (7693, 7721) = 7715.72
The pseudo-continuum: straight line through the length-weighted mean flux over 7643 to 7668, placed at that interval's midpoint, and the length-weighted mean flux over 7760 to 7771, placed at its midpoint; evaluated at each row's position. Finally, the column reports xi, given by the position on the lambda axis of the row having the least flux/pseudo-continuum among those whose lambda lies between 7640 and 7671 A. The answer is 7666.14 A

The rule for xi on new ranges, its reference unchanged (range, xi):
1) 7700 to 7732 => 7715.72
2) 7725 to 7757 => 7751.34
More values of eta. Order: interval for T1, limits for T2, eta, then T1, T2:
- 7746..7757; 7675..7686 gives 1.30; 3.605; 3.709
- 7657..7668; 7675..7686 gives 1.28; 3.491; 3.709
